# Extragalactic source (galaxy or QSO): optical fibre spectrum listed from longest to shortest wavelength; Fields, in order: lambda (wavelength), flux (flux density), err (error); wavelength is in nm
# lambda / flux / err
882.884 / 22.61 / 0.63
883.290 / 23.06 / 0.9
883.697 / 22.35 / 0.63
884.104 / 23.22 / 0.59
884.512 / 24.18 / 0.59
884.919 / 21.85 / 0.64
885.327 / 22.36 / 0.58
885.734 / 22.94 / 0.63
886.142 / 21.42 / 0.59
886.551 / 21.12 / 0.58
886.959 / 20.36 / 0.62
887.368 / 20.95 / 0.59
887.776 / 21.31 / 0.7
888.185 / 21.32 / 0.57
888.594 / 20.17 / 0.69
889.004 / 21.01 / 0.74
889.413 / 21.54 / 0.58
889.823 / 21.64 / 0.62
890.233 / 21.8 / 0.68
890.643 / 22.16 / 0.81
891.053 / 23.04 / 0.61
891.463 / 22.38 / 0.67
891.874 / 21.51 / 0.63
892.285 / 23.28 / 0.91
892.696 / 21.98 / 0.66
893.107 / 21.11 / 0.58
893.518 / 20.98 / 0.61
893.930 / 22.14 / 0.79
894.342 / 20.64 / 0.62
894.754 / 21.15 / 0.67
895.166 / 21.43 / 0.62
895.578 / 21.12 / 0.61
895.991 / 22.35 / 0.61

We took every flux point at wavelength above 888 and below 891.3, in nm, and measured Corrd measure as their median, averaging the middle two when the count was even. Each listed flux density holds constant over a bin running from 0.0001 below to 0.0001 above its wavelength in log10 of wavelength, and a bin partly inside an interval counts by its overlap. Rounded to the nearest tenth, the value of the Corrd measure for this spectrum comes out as 21.6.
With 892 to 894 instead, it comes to 22.0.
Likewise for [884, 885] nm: 23.2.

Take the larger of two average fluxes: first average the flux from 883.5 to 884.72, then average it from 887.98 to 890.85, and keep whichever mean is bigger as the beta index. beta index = 23.2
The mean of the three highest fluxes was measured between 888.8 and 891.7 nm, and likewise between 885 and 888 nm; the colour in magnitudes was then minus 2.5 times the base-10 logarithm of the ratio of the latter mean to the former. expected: 0.014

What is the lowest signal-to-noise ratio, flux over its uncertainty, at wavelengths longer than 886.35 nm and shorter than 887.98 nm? 30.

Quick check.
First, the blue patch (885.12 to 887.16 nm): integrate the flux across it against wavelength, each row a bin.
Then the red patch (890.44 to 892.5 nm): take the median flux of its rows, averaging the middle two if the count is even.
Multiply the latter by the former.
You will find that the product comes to 988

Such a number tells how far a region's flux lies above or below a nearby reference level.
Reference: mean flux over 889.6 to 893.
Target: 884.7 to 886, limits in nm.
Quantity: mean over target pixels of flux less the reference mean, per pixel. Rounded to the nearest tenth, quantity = 0.2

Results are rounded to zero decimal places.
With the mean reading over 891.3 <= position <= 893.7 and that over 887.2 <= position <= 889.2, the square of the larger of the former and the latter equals 478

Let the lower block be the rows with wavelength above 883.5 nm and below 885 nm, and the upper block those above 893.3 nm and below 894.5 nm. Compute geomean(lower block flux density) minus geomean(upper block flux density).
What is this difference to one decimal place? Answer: 1.6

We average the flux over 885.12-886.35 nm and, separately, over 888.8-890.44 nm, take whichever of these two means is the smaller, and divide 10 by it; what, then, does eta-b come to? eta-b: 0.465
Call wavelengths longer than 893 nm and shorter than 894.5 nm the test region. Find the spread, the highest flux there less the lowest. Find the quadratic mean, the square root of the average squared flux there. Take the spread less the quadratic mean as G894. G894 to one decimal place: -19.7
